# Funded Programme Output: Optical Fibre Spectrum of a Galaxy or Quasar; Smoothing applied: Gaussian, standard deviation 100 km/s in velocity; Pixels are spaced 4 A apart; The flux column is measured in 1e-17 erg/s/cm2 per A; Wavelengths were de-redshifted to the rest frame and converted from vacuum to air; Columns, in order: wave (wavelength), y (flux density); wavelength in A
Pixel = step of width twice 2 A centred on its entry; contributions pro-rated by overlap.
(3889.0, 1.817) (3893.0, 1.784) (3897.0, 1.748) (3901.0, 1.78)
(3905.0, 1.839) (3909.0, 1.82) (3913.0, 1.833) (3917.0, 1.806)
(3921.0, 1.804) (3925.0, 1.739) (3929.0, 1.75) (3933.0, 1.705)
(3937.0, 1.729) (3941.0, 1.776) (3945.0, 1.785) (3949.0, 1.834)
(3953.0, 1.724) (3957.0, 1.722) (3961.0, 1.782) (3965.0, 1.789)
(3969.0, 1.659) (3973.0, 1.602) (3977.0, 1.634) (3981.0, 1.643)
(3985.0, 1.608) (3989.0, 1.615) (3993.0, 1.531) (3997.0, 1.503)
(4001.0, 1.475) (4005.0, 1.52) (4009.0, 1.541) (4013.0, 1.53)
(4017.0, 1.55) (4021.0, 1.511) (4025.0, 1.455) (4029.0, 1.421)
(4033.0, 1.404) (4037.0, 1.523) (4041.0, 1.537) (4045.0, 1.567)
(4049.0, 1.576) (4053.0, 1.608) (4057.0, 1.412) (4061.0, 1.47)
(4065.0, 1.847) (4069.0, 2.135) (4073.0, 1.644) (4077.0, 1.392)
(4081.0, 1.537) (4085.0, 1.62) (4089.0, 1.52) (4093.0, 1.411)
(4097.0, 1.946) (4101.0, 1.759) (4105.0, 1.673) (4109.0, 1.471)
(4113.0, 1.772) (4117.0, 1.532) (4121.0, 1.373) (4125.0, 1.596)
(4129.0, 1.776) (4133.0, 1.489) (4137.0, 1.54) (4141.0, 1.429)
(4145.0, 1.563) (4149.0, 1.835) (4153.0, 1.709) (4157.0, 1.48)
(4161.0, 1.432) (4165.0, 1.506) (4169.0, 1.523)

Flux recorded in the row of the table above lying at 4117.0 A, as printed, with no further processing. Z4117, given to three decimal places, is 1.532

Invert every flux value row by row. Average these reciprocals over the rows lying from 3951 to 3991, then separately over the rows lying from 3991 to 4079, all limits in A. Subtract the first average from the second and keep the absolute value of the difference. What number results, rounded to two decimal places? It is 0.05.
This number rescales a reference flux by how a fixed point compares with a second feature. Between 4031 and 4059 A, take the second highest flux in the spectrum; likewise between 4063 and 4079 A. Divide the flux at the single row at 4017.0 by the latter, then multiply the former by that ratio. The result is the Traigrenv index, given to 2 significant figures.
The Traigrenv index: 1.3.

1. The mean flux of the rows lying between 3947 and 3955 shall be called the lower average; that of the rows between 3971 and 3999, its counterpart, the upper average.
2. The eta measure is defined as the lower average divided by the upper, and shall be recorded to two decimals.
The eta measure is 1.12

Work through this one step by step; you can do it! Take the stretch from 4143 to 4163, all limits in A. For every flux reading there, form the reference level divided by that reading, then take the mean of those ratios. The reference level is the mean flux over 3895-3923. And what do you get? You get 1.134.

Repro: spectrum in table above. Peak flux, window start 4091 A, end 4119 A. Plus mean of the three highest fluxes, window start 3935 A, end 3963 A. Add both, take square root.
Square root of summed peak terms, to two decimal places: 1.94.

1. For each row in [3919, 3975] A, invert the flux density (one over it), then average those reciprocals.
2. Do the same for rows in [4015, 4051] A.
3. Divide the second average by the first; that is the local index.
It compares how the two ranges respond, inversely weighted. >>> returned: 1.16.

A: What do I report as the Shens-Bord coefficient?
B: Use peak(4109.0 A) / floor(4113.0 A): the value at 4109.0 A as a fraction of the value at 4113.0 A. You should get 0.83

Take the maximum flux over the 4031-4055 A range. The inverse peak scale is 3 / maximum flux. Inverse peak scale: 1.87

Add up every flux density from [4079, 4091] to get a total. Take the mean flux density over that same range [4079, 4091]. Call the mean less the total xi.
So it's -3.1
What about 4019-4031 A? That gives -2.9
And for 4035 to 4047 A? -3.1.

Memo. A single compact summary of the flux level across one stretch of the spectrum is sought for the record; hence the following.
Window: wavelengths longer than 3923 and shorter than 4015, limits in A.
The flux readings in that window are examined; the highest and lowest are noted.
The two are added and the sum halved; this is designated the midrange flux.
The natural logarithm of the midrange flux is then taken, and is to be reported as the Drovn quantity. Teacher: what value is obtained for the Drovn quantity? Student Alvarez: 0.503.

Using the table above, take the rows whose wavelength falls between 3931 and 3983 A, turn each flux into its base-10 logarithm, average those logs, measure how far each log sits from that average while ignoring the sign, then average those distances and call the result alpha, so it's 0.0143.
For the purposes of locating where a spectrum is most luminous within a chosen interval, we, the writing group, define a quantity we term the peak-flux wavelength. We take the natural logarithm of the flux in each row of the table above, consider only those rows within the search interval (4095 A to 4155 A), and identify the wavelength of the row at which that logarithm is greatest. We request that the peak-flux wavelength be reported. 4097.0 A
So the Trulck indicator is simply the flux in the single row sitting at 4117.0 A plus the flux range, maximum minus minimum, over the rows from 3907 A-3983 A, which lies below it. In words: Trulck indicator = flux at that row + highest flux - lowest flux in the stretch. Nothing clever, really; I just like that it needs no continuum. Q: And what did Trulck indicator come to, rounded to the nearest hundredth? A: 1.76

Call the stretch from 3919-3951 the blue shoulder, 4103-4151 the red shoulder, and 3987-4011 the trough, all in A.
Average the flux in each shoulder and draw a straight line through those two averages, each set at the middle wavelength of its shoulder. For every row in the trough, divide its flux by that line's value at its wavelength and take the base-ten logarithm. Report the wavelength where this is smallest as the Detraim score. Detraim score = 4001.0 A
